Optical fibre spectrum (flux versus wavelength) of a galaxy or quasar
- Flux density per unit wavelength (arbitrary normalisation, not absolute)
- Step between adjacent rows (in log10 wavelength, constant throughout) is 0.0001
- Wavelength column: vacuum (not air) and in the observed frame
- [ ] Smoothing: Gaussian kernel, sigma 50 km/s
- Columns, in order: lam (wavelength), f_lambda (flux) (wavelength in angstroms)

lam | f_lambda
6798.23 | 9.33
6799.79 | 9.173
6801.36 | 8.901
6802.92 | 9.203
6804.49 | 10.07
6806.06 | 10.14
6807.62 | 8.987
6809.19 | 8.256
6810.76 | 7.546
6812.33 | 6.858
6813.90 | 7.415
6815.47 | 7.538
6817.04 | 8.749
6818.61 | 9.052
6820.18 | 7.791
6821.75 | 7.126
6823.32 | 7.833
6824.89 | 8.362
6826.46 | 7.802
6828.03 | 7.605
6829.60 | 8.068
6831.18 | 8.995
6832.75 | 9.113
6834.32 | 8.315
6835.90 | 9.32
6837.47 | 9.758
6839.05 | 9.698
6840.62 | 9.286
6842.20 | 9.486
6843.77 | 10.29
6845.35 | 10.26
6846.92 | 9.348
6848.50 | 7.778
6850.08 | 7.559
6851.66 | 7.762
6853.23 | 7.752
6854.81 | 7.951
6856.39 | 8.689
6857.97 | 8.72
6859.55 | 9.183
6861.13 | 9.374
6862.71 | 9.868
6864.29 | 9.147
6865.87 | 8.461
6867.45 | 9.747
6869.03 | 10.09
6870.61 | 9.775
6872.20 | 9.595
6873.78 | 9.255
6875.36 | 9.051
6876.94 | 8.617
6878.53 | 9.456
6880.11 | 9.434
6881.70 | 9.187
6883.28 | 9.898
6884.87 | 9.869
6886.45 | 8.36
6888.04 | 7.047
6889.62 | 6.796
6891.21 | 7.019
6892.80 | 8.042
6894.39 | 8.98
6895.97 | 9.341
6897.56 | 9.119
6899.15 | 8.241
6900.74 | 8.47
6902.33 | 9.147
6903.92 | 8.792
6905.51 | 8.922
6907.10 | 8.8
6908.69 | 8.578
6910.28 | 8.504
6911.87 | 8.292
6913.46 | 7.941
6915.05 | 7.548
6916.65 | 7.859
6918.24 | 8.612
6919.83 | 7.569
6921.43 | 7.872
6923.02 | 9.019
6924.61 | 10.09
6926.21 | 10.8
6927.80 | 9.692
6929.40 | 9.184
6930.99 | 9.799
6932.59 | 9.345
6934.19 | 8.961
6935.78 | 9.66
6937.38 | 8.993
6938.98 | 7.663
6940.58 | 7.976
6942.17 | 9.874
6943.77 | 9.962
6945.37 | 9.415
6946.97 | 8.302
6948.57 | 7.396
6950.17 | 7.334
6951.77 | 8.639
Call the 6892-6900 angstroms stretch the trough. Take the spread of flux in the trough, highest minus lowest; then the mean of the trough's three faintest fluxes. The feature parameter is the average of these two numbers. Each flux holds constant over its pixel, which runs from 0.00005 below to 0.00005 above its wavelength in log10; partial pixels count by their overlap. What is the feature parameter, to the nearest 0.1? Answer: 4.9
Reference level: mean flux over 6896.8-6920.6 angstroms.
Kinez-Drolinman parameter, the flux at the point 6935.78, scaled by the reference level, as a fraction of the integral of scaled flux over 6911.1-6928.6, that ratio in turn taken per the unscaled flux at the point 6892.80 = 0.0079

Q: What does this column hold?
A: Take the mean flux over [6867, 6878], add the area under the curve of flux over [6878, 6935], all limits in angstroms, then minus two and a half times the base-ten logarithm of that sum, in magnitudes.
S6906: -6.8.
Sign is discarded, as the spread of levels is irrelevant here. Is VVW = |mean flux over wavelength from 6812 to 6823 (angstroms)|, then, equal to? 7.8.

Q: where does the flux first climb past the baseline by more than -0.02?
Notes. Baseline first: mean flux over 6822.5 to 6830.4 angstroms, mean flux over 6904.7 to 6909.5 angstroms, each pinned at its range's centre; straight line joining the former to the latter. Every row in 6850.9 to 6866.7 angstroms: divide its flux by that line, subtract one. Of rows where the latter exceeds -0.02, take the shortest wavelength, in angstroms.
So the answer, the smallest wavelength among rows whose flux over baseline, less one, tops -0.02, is 6856.39 angstroms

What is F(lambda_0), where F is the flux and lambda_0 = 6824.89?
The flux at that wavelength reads 8.362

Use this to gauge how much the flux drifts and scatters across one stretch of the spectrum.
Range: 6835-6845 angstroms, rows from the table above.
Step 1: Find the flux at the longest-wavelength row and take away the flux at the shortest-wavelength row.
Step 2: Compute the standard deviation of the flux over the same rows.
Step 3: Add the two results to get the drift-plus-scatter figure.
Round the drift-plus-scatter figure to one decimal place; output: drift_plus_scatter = 1.3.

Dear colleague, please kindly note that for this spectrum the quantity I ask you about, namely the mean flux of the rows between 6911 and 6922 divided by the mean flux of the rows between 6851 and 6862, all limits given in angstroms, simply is 0.94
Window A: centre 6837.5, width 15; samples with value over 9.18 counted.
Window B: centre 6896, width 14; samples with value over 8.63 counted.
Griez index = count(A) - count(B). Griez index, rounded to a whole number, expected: 2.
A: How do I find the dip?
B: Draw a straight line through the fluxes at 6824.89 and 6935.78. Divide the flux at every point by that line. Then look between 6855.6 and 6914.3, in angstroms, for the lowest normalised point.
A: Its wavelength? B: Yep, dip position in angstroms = 6889.62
